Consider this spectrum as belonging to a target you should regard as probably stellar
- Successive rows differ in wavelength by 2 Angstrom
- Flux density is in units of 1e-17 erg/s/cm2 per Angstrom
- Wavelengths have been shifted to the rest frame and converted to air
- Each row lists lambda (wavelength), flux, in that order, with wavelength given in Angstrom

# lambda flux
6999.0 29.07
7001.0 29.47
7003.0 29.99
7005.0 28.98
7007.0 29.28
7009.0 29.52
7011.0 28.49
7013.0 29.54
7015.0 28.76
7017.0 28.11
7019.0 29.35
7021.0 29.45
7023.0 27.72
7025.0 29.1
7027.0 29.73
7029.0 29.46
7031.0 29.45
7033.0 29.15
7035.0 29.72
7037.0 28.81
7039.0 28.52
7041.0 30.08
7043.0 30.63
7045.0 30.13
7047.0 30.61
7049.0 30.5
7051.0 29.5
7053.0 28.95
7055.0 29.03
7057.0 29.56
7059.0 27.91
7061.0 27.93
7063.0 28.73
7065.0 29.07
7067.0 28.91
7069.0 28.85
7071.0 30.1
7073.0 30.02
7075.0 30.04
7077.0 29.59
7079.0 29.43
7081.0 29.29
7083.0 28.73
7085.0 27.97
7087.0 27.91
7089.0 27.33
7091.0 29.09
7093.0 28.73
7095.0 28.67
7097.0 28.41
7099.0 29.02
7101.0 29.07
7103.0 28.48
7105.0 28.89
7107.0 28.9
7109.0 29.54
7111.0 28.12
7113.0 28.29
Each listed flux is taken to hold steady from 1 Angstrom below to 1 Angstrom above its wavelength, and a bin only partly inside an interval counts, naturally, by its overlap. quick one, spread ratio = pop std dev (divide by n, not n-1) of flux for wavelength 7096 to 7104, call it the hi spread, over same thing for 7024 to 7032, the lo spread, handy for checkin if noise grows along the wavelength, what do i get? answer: 1.3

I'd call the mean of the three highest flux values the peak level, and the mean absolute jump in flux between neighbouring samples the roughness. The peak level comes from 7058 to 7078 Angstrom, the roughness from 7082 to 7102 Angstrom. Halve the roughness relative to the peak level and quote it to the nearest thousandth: 0.008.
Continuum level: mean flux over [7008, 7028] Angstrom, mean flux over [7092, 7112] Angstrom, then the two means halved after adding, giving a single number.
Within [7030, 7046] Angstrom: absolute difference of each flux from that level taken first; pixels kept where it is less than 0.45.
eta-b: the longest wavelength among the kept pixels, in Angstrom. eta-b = 7039.0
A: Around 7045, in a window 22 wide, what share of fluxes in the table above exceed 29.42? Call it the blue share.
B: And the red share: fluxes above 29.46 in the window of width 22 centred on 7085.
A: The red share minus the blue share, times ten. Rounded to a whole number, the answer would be -5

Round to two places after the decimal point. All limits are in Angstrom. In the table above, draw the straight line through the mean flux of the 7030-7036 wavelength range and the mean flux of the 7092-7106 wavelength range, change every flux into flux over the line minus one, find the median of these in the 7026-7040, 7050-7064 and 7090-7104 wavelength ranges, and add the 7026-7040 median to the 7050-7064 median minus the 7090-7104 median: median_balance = -0.01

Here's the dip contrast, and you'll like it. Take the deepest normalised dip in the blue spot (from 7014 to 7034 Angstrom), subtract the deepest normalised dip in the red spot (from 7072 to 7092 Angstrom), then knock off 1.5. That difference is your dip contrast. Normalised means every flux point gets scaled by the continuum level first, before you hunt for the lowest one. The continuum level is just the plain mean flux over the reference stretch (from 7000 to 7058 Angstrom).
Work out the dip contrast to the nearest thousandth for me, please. -1.487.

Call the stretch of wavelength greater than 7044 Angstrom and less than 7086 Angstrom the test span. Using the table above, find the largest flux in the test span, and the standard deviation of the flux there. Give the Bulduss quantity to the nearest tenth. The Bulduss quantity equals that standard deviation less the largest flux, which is -29.8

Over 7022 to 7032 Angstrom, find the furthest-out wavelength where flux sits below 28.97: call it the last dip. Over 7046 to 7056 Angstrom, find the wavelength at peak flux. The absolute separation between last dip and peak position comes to 24 Angstrom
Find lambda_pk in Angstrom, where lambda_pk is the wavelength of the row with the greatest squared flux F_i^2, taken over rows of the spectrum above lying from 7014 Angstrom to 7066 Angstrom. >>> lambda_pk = 7043.0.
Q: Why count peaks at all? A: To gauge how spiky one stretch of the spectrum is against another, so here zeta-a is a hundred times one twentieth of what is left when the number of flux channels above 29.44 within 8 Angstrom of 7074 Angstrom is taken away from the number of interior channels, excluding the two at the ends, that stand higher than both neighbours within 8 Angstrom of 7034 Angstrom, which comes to -15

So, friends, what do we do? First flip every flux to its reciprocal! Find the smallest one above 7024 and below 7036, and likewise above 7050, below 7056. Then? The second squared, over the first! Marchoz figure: 0.0342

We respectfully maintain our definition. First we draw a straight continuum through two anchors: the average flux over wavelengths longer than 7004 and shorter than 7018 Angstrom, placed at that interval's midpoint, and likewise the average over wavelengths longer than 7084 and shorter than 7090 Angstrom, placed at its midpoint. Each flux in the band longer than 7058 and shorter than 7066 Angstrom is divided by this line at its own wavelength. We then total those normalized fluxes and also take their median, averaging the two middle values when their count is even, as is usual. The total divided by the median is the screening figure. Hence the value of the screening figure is 4.01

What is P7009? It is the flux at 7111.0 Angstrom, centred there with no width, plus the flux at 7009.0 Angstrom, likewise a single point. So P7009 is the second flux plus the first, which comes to 57.6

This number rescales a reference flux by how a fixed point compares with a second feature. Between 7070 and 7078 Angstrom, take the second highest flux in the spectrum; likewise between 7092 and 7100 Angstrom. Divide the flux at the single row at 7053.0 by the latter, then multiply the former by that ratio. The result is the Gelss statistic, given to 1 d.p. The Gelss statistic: 30.3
